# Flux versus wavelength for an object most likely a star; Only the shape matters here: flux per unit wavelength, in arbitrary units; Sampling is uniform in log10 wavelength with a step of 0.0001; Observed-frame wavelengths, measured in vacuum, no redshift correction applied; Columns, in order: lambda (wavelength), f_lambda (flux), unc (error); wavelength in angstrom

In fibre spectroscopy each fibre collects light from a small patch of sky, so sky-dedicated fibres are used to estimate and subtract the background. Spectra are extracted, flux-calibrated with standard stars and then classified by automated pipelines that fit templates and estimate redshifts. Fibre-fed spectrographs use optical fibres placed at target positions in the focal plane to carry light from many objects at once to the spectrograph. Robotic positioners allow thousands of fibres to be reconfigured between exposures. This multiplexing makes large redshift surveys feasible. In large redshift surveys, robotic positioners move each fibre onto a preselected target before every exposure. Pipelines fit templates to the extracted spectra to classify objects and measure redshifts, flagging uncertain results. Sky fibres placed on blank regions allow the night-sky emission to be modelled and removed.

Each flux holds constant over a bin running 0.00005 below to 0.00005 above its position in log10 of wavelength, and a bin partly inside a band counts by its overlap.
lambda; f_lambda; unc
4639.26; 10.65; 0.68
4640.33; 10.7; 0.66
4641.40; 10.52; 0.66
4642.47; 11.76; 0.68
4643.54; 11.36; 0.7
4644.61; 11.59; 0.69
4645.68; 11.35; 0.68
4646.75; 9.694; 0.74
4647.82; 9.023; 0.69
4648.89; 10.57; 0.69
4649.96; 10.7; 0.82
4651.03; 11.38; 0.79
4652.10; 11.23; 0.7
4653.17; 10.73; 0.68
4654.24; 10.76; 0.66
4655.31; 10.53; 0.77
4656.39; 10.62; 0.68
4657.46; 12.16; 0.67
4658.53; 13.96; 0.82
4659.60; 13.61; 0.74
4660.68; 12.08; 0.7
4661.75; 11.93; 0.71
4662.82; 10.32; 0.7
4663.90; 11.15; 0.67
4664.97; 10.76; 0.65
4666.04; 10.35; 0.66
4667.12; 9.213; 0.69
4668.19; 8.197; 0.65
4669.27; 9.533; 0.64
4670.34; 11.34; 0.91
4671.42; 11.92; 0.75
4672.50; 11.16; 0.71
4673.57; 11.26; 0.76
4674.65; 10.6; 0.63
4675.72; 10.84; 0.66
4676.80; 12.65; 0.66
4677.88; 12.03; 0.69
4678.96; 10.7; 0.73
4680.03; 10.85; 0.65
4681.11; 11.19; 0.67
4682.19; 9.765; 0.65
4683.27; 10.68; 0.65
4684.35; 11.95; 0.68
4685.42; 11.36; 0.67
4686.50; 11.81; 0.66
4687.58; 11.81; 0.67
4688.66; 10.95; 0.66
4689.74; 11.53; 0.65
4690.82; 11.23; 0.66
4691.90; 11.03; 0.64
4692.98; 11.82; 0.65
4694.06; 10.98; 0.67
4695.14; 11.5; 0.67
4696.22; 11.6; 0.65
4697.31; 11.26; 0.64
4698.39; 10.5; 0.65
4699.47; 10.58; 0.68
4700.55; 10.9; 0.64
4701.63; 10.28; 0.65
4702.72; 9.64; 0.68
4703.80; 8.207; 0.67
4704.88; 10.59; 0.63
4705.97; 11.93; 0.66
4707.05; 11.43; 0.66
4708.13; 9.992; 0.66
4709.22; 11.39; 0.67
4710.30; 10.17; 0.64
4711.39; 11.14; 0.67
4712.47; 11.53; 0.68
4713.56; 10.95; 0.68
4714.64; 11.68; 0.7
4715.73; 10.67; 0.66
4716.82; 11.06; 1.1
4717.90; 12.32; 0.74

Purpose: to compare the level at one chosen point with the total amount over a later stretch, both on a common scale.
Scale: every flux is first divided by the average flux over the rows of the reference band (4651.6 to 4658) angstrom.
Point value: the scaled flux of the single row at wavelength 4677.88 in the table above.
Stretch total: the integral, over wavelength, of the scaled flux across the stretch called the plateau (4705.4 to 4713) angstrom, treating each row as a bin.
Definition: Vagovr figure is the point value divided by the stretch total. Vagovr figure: 0.143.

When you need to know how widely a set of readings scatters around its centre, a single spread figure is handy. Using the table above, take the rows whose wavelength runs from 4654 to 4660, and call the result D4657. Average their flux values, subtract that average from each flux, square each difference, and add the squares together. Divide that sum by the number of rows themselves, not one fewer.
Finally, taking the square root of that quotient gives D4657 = 1.4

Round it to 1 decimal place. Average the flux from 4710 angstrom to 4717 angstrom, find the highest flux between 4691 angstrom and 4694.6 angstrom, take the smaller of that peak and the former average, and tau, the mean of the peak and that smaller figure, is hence 11.4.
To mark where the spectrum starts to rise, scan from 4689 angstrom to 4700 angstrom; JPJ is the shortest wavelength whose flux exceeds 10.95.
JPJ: 4689.74 angstrom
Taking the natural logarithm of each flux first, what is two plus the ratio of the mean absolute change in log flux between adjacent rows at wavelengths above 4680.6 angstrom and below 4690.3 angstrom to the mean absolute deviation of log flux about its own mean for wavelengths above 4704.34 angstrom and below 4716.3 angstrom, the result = 3.47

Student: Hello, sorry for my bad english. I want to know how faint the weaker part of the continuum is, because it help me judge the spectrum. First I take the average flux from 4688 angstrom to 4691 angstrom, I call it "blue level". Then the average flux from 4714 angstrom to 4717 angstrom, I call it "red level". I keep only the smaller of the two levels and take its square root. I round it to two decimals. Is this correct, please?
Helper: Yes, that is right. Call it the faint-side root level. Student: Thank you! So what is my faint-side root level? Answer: 3.34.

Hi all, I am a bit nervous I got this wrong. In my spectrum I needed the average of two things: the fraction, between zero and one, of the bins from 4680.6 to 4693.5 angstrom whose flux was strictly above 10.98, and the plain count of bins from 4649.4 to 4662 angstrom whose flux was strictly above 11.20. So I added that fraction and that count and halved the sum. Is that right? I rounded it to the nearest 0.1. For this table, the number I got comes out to 3.9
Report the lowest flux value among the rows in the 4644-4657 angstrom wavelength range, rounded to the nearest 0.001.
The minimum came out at 9.023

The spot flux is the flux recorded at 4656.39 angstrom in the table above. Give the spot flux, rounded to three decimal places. 10.620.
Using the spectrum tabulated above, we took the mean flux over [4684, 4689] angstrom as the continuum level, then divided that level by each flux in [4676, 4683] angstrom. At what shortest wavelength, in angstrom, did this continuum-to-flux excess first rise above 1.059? 4678.96 angstrom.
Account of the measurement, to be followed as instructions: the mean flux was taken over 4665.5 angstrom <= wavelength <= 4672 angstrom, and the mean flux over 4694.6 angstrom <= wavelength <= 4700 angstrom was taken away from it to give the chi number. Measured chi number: -1.0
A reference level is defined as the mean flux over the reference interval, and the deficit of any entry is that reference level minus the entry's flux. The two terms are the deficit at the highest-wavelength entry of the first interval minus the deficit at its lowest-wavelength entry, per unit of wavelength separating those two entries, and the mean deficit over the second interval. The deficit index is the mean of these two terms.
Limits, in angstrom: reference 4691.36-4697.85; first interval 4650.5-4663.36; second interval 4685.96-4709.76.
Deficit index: 0.25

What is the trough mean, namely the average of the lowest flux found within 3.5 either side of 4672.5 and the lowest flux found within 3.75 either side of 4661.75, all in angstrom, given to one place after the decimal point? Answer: 9.9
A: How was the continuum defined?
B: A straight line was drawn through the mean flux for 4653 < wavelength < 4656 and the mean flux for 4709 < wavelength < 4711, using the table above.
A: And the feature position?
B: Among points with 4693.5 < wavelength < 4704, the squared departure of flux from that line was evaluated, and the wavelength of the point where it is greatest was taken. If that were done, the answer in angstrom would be 4703.80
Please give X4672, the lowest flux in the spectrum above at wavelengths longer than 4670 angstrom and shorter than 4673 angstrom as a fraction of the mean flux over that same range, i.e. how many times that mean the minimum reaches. 0.97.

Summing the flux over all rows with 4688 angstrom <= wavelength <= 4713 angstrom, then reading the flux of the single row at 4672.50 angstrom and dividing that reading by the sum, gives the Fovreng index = 0.0446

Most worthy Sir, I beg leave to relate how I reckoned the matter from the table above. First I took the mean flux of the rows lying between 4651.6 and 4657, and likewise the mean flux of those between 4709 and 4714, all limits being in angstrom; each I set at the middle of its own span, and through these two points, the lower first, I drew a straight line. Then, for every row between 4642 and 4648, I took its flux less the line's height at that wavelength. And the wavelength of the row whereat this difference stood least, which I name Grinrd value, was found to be 4647.82 angstrom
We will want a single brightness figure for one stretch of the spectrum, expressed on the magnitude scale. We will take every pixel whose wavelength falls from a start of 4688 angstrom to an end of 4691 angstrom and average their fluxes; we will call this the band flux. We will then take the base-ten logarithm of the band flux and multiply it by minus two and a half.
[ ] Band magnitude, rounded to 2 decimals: -2.63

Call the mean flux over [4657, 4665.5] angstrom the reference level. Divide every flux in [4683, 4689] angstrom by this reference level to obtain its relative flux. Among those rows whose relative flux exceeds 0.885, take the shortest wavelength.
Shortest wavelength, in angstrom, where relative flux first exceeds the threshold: 4683.27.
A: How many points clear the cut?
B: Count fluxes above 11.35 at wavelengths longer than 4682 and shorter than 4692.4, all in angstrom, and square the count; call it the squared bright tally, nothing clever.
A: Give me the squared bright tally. 25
